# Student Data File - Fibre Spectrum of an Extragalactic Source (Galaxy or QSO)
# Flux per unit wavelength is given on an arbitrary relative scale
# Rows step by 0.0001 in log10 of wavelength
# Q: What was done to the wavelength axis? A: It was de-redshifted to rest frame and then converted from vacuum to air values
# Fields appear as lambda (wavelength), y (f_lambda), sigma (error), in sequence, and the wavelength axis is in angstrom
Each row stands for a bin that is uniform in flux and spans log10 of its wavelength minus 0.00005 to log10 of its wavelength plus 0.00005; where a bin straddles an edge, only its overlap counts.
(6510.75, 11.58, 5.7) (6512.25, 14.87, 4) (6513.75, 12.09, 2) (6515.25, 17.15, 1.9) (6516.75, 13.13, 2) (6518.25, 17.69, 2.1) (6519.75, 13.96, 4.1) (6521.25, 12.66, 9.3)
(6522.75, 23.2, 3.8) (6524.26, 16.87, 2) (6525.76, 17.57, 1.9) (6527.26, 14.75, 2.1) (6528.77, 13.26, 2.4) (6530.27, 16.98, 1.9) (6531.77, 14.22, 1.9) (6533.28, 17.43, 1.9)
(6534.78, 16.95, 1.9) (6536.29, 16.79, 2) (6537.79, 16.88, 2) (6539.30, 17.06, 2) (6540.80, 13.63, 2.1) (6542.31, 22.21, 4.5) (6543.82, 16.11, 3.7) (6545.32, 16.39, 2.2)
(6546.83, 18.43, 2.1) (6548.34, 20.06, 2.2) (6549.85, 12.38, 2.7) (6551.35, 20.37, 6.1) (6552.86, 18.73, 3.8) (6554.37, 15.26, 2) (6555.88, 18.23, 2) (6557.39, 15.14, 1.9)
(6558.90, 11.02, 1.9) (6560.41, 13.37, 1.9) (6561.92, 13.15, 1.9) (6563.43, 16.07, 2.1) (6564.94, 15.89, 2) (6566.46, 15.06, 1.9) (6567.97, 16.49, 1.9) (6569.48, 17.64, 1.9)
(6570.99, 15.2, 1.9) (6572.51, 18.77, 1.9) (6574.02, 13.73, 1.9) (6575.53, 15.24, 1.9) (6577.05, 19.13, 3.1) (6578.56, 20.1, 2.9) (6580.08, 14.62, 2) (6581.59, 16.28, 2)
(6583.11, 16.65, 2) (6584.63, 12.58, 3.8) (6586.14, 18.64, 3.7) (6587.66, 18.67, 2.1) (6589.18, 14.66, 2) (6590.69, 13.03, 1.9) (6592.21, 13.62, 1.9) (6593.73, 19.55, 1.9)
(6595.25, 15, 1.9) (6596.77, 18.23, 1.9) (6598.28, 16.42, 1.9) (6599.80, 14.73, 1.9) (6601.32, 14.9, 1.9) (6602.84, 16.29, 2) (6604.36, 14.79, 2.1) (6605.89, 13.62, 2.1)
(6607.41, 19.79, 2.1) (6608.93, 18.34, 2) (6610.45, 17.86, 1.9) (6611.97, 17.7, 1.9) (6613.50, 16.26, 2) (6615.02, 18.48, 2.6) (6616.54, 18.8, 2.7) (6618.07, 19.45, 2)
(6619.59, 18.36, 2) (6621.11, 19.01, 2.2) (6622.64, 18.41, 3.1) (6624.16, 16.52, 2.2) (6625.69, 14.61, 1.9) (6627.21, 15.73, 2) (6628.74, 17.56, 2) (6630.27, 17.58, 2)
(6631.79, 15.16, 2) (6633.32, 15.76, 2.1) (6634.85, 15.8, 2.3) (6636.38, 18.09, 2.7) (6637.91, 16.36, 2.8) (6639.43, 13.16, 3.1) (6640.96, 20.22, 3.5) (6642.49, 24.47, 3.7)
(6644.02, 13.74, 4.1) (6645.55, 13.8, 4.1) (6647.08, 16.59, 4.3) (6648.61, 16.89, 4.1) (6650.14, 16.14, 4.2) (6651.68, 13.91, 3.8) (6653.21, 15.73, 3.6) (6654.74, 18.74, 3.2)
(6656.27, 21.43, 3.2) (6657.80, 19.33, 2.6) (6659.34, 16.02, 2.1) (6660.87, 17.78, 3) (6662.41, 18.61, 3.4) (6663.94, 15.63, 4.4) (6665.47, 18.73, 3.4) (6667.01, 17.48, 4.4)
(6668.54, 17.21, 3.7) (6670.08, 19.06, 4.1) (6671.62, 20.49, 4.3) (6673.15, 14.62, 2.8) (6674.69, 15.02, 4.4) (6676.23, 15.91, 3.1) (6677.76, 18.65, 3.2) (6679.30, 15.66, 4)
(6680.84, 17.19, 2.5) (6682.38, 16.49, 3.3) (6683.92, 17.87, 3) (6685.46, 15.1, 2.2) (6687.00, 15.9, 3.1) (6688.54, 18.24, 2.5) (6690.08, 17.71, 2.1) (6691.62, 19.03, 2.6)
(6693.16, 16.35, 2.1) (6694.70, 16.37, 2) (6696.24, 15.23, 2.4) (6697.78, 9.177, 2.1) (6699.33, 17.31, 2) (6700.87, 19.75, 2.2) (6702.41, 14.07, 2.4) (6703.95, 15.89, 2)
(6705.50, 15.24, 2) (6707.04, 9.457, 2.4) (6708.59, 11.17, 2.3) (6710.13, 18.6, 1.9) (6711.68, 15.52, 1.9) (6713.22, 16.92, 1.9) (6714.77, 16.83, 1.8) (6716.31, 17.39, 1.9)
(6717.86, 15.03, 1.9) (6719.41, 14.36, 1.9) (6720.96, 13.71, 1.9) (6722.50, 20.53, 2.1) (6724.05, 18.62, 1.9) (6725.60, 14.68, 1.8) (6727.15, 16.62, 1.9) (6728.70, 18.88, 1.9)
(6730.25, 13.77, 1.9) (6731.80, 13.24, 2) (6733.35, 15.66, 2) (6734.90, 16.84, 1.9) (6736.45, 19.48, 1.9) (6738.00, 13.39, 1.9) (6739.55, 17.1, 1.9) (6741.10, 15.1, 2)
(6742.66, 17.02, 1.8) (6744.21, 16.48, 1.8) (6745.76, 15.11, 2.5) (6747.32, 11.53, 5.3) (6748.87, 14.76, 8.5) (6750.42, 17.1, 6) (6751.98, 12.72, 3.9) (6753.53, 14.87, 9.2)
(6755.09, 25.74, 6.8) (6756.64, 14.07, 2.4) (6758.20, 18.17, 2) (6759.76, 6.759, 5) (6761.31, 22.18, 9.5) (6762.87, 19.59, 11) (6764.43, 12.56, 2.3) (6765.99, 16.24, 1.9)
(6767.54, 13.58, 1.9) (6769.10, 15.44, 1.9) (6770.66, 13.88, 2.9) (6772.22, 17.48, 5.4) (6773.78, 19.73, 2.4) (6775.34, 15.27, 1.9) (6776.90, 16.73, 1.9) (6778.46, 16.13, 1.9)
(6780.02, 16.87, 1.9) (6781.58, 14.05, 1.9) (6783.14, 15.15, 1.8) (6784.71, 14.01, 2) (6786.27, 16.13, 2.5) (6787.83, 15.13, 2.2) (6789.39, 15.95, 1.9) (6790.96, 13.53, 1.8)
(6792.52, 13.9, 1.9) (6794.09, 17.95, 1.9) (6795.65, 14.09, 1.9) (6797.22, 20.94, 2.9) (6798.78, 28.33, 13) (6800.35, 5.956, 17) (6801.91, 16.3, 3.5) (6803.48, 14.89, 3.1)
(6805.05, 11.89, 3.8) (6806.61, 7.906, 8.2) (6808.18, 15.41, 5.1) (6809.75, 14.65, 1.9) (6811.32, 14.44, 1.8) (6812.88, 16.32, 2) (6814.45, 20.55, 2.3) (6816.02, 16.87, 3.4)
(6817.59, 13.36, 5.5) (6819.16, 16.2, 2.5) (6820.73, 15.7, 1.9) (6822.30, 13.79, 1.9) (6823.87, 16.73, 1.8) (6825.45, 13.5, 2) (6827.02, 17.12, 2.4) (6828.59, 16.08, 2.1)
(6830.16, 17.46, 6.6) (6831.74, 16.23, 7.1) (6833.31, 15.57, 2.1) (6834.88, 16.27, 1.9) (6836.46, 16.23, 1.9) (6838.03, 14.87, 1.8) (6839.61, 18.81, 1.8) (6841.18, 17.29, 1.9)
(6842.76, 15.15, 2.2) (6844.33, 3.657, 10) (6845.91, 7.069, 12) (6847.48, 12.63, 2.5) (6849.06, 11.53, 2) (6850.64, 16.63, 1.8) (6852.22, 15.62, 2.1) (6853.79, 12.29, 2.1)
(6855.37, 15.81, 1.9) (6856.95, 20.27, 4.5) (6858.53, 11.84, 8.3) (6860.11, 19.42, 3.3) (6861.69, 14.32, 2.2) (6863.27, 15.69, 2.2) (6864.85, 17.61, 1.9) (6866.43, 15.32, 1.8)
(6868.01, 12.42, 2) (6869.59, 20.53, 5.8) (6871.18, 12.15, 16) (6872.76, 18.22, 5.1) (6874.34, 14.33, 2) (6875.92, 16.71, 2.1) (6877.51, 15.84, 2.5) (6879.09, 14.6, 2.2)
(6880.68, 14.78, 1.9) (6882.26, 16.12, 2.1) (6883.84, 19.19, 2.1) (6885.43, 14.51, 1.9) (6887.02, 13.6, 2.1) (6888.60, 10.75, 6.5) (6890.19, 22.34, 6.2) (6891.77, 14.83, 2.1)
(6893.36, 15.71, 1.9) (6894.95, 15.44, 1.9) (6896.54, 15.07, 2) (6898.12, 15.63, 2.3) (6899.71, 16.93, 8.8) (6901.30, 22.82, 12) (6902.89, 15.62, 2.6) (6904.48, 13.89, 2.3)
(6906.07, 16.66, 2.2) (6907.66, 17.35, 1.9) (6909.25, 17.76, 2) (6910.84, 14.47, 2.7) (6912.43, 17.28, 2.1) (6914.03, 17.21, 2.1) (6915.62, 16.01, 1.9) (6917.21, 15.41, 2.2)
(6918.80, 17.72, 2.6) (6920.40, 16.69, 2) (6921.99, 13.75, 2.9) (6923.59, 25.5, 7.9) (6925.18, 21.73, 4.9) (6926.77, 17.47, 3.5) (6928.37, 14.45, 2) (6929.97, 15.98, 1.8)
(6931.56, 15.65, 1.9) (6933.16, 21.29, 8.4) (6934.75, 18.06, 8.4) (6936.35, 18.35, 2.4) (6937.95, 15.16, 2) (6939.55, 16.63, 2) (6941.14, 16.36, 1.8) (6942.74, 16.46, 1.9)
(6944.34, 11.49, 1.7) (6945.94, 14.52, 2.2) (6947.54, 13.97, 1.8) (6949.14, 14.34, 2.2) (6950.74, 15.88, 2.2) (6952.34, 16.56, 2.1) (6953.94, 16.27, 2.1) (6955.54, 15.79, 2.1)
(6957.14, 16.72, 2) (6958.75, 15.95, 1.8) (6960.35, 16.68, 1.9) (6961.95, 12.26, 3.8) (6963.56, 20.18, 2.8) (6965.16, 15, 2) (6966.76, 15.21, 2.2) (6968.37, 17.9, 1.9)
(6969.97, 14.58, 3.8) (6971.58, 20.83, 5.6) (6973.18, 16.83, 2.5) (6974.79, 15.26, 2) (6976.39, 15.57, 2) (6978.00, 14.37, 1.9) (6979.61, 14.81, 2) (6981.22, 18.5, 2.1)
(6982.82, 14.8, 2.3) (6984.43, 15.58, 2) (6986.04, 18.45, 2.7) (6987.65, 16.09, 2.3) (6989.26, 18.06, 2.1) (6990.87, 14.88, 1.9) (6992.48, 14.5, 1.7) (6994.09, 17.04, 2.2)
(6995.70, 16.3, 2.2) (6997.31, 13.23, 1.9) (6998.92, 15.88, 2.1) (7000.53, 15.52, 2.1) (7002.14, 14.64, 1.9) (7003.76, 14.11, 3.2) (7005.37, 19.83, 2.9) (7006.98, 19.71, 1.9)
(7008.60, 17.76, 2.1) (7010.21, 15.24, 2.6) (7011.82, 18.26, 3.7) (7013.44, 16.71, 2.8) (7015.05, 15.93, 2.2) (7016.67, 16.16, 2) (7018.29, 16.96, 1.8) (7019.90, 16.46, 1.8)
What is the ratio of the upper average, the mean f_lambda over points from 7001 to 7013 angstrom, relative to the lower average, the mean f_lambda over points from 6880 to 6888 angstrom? 1.09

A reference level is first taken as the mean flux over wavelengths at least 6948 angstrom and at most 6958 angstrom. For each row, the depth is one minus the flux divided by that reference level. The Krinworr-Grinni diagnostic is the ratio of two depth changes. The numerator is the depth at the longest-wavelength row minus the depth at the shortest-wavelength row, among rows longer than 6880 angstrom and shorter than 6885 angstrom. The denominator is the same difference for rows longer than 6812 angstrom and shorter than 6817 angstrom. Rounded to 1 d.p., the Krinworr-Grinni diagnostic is 8.0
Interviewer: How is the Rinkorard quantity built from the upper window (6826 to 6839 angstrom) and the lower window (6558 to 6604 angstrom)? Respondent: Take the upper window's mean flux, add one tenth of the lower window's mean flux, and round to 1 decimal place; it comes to 17.8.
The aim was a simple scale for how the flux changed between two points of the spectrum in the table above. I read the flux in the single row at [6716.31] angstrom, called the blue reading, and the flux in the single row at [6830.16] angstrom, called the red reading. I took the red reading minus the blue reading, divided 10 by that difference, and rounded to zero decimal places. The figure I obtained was 143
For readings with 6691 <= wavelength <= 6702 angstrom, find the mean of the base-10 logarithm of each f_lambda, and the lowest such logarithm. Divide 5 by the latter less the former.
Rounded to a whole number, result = -21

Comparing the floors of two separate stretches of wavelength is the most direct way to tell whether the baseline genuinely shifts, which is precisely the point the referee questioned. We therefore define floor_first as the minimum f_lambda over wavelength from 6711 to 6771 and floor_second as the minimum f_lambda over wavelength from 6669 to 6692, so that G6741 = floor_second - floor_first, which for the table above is 8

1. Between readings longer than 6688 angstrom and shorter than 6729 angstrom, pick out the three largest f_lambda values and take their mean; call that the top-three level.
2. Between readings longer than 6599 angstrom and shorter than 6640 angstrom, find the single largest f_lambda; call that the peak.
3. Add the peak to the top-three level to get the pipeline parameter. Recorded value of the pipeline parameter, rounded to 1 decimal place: 39.6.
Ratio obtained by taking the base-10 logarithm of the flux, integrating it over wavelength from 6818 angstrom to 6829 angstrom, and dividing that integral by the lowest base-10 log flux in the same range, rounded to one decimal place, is 11.6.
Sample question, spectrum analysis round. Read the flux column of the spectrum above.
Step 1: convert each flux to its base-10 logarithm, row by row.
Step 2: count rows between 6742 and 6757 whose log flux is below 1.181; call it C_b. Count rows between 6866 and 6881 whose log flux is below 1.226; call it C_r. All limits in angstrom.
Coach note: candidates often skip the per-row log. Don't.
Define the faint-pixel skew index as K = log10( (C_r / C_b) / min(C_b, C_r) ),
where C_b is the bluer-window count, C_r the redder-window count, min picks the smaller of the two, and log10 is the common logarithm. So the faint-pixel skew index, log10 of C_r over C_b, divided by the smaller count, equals -0.65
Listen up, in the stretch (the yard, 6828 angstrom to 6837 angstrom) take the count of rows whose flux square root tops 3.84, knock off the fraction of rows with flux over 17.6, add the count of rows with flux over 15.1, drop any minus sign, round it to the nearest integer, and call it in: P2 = 12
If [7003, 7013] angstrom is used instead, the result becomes 9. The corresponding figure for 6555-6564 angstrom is 6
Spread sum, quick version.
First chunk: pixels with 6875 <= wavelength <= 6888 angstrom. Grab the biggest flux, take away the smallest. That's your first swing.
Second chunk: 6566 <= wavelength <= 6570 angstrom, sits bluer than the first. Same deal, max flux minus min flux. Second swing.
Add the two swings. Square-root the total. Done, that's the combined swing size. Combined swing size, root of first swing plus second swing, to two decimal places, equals 2.86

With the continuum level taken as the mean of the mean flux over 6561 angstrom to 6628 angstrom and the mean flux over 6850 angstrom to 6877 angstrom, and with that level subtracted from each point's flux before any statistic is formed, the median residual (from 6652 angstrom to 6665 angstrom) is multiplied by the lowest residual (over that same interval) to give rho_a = -1.1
